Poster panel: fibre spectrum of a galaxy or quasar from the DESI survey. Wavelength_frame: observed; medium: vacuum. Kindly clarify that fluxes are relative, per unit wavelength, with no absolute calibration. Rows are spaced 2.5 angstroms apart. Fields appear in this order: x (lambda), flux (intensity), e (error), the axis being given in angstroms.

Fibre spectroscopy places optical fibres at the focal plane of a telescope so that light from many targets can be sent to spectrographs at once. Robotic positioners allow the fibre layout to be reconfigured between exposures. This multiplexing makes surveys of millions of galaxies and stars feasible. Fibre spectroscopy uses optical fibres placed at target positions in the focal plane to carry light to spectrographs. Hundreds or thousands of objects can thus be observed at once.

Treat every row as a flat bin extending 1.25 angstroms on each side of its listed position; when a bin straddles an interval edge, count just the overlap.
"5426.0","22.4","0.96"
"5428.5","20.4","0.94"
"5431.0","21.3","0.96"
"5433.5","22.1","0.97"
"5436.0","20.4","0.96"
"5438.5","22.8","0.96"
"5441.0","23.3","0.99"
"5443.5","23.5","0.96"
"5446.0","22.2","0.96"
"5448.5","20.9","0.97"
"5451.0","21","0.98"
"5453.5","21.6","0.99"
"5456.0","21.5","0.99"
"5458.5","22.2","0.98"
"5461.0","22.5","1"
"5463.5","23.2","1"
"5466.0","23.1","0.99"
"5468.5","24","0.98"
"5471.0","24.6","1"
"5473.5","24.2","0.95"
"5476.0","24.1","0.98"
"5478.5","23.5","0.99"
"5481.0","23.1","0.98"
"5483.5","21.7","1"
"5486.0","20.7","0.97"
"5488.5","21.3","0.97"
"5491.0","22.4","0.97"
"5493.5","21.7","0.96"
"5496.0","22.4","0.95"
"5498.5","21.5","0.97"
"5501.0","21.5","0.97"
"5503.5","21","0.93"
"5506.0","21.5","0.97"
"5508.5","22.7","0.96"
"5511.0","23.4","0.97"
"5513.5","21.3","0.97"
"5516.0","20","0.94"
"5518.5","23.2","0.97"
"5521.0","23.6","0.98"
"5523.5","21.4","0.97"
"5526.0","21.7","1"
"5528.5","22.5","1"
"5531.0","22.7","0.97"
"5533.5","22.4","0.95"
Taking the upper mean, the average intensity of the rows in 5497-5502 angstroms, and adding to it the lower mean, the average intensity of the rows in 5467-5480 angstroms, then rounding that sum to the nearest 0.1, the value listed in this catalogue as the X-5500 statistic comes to 45.6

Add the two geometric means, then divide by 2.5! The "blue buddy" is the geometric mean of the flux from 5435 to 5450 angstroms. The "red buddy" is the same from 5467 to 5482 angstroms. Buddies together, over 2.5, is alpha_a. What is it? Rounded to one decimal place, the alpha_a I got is 18.4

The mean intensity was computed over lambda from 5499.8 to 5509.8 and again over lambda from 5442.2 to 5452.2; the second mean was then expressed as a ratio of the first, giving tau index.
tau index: 1.01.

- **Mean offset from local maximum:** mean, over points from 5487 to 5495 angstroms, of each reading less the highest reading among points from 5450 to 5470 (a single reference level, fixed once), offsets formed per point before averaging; -2.2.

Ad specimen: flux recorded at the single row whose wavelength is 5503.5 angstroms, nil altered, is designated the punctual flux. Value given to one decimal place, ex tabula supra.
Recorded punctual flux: 21.0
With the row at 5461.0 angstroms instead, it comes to 22.5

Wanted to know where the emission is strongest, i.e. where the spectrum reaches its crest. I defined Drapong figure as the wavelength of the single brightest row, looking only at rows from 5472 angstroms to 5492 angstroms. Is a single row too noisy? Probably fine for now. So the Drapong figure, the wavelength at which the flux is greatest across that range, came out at 5473.5 angstroms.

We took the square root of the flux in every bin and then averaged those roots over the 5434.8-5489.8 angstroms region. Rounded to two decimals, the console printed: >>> 4.74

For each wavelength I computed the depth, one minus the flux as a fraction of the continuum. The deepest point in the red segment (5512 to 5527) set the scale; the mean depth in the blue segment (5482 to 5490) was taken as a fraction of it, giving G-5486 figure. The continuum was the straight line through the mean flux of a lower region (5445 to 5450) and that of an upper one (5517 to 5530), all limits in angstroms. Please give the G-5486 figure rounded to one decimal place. 0.3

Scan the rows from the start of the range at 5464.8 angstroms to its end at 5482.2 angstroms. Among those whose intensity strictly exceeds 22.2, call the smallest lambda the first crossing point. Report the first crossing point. 5466.0 angstroms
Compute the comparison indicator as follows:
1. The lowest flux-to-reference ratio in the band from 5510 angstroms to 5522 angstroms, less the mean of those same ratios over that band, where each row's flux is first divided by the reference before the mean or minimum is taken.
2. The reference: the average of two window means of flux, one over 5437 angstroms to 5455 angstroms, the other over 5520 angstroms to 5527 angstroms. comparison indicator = -0.10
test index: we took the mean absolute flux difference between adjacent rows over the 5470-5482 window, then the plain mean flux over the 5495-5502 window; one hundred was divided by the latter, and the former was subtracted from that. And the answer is 4.21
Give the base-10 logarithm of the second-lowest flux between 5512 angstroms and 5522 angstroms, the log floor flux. 1.33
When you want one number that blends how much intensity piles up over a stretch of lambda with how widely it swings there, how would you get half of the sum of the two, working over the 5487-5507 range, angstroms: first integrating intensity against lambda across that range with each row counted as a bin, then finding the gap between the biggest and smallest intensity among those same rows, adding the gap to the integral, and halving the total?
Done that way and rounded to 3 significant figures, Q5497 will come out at 217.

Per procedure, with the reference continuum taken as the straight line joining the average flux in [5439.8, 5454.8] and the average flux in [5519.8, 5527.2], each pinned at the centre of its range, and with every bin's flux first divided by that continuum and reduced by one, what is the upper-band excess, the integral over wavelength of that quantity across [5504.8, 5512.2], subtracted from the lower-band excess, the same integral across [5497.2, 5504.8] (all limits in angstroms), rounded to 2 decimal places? -0.40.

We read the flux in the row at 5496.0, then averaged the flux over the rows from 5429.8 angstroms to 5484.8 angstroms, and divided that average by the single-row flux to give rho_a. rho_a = 1.01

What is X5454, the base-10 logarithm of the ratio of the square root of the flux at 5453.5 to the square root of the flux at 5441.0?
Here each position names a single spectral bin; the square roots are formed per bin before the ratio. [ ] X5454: -0.02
